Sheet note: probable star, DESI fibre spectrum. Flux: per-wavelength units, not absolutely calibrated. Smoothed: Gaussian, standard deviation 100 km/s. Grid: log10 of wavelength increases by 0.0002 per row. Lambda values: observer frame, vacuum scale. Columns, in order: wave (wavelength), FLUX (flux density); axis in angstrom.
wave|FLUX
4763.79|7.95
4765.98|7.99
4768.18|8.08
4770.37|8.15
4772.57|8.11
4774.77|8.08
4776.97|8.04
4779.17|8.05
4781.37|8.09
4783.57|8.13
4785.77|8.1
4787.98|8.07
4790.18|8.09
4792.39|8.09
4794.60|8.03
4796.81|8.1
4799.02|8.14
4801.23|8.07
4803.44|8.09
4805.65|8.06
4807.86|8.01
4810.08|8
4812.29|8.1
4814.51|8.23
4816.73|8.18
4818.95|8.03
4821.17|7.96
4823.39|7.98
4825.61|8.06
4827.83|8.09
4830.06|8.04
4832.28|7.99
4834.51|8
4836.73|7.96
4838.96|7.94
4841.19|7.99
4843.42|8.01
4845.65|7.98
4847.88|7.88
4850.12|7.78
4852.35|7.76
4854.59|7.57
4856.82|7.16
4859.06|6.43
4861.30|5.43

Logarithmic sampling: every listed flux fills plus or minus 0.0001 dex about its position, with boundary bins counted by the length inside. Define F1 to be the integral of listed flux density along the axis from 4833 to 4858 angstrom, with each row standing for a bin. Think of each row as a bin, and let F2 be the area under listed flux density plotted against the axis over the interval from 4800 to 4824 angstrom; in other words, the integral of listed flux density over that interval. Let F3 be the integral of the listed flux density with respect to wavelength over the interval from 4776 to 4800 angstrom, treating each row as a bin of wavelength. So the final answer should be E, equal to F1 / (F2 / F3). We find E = 196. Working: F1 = 195.5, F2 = 194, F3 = 194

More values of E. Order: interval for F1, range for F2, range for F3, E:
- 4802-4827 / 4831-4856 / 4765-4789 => 198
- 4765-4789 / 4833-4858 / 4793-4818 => 201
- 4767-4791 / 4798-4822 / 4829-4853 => 191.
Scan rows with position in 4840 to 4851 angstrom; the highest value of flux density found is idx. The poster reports 8.01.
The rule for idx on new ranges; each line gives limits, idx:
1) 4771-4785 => 8.13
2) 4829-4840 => 8.04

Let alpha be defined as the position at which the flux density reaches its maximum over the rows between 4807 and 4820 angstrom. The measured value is 4814.51 angstrom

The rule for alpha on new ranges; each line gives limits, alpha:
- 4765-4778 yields 4770.37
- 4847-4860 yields 4847.88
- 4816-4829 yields 4816.73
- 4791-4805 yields 4799.02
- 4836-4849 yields 4843.42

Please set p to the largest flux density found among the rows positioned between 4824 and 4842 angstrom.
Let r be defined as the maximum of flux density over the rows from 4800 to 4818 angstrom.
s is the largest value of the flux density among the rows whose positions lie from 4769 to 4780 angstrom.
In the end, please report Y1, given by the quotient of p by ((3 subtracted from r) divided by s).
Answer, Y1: 12.6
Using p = 8.09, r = 8.23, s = 8.15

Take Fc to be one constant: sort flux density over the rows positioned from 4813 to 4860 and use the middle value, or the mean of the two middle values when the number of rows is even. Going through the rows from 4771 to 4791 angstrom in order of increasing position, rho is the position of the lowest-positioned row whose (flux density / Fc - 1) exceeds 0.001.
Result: 4772.57 angstrom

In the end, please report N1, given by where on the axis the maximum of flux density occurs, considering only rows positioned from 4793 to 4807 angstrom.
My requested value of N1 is 4799.02 angstrom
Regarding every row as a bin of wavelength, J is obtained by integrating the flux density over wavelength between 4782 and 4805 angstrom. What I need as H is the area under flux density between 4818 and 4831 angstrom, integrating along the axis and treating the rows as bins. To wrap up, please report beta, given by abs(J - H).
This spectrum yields 82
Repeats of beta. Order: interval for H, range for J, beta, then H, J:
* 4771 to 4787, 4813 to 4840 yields 88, 129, 217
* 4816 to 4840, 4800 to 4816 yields 63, 192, 129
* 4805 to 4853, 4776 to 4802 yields 174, 384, 210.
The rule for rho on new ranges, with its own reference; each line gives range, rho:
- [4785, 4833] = 4785.77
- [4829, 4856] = 4830.06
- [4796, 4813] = 4796.81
